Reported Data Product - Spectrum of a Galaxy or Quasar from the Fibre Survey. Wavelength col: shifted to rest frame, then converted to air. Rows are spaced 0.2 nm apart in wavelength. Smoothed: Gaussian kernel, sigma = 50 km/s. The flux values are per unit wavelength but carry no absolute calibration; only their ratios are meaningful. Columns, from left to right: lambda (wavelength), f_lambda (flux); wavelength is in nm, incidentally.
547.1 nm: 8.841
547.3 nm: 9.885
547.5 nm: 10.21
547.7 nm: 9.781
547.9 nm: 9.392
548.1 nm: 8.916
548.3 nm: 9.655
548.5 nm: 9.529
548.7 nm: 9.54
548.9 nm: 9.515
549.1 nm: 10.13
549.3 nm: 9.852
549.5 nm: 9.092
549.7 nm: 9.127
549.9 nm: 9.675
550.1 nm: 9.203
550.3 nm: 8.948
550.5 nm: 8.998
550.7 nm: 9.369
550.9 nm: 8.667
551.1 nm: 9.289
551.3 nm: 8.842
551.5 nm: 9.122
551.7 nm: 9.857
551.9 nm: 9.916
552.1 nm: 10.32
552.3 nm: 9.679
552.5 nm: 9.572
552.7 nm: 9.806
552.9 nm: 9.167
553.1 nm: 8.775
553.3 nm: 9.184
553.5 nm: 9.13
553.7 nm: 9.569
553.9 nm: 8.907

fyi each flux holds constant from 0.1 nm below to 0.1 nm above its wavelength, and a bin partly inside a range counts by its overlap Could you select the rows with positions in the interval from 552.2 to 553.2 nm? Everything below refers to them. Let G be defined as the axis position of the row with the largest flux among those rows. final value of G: 552.7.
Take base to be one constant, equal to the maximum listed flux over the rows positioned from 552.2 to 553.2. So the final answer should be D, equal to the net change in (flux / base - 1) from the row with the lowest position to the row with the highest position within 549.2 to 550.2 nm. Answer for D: -0.07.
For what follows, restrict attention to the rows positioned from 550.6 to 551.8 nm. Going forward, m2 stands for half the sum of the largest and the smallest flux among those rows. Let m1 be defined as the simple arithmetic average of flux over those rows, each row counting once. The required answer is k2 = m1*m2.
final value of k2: 85.1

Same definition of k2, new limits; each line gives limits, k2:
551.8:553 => 94.9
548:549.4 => 91.3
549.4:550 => 87.2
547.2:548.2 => 92.2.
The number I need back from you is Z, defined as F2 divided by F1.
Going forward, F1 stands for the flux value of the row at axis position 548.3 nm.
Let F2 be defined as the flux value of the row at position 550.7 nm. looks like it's 0.97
